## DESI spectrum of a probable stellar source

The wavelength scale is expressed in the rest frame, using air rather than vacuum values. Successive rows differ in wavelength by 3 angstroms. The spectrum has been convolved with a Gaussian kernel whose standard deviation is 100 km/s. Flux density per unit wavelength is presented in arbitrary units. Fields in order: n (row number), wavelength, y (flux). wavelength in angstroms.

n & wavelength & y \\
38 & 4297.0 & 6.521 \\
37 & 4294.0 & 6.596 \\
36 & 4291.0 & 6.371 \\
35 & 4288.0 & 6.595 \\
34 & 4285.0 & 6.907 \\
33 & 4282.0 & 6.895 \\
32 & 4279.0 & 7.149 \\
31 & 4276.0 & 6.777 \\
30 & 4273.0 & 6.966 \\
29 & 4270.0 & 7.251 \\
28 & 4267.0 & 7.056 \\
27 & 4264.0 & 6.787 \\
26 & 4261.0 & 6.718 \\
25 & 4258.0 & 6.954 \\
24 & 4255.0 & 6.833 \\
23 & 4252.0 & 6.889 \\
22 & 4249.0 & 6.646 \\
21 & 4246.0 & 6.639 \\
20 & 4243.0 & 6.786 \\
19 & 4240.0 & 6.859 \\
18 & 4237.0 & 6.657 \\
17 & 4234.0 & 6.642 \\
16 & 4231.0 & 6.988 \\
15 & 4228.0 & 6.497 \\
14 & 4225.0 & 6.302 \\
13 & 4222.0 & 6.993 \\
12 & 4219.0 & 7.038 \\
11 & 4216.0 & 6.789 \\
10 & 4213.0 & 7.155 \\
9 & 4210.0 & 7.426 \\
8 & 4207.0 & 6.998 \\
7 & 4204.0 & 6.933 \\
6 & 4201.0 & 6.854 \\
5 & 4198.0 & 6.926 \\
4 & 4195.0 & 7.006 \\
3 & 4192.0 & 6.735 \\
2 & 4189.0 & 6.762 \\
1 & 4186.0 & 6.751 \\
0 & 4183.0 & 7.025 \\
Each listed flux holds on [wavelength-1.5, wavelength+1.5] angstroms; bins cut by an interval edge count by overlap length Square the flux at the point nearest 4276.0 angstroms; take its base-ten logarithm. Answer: 1.66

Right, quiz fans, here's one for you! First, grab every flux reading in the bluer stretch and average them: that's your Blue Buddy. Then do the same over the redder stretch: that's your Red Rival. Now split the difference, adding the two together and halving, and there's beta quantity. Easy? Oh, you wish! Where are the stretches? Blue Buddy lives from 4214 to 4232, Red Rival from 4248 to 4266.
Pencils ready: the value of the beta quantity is 6.79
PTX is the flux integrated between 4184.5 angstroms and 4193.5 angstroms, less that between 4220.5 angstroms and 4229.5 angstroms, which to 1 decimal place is 1.4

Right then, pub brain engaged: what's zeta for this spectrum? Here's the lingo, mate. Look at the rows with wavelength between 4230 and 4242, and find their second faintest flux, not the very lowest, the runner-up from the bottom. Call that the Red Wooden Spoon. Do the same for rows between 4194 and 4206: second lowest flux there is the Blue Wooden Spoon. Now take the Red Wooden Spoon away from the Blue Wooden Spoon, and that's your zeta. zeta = 0.3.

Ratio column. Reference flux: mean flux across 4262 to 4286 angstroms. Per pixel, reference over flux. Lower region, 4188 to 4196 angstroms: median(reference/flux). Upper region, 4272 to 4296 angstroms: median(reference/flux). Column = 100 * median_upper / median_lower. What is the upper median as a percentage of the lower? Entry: 99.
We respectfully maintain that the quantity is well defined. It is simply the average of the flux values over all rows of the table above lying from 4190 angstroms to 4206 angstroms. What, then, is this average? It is 6.89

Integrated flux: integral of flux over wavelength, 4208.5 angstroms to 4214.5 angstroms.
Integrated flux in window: 43.7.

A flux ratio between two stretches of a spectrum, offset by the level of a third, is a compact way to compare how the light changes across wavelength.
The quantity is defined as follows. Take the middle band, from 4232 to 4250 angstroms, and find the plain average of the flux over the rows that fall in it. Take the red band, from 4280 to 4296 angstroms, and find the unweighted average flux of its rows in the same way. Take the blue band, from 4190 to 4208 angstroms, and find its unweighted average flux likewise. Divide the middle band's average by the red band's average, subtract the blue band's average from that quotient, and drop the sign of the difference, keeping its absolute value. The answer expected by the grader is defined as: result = 5.90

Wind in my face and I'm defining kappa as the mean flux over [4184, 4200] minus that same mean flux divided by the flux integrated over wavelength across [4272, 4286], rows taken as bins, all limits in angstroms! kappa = 6.77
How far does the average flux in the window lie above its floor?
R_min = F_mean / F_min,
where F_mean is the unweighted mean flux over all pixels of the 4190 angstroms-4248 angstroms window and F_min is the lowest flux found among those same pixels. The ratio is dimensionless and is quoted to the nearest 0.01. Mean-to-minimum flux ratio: 1.09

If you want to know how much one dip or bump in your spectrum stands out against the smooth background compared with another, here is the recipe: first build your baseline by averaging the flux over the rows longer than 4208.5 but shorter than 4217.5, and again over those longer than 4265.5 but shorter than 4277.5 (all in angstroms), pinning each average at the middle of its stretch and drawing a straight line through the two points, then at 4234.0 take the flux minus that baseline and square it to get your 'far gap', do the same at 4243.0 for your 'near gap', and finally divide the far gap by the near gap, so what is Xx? 2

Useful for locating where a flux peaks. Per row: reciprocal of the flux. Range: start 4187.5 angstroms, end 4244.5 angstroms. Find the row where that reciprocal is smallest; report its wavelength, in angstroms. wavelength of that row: 4210.0 angstroms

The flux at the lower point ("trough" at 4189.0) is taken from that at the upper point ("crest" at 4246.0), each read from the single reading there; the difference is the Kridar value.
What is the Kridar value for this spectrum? -0.12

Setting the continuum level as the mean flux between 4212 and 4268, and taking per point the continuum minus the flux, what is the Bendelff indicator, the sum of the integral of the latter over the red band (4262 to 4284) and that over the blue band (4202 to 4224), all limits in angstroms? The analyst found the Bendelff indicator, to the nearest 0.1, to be -9.0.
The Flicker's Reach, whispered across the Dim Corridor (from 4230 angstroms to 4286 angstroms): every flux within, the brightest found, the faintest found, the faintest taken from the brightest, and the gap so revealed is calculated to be 0.61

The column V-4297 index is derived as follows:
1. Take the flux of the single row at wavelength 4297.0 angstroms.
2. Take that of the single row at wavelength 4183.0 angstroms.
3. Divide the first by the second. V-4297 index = 0.93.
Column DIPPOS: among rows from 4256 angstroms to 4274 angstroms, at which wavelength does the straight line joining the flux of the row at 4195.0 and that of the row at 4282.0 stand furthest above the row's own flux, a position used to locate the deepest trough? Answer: 4261.0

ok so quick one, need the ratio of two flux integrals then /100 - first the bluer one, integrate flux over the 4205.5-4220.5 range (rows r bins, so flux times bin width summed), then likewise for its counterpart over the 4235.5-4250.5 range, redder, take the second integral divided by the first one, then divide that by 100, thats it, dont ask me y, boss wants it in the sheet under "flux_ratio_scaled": 0.0095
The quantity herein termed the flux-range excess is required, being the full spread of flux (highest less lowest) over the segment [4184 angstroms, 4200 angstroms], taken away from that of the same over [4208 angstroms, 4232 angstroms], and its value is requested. 0.9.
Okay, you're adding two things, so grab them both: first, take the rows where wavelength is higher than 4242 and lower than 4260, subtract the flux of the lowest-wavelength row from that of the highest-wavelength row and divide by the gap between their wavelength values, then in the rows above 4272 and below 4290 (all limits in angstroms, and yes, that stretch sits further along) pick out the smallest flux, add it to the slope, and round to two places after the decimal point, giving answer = 6.61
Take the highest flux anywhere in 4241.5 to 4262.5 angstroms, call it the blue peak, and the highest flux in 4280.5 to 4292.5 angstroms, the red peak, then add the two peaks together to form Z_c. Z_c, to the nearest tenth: 13.9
